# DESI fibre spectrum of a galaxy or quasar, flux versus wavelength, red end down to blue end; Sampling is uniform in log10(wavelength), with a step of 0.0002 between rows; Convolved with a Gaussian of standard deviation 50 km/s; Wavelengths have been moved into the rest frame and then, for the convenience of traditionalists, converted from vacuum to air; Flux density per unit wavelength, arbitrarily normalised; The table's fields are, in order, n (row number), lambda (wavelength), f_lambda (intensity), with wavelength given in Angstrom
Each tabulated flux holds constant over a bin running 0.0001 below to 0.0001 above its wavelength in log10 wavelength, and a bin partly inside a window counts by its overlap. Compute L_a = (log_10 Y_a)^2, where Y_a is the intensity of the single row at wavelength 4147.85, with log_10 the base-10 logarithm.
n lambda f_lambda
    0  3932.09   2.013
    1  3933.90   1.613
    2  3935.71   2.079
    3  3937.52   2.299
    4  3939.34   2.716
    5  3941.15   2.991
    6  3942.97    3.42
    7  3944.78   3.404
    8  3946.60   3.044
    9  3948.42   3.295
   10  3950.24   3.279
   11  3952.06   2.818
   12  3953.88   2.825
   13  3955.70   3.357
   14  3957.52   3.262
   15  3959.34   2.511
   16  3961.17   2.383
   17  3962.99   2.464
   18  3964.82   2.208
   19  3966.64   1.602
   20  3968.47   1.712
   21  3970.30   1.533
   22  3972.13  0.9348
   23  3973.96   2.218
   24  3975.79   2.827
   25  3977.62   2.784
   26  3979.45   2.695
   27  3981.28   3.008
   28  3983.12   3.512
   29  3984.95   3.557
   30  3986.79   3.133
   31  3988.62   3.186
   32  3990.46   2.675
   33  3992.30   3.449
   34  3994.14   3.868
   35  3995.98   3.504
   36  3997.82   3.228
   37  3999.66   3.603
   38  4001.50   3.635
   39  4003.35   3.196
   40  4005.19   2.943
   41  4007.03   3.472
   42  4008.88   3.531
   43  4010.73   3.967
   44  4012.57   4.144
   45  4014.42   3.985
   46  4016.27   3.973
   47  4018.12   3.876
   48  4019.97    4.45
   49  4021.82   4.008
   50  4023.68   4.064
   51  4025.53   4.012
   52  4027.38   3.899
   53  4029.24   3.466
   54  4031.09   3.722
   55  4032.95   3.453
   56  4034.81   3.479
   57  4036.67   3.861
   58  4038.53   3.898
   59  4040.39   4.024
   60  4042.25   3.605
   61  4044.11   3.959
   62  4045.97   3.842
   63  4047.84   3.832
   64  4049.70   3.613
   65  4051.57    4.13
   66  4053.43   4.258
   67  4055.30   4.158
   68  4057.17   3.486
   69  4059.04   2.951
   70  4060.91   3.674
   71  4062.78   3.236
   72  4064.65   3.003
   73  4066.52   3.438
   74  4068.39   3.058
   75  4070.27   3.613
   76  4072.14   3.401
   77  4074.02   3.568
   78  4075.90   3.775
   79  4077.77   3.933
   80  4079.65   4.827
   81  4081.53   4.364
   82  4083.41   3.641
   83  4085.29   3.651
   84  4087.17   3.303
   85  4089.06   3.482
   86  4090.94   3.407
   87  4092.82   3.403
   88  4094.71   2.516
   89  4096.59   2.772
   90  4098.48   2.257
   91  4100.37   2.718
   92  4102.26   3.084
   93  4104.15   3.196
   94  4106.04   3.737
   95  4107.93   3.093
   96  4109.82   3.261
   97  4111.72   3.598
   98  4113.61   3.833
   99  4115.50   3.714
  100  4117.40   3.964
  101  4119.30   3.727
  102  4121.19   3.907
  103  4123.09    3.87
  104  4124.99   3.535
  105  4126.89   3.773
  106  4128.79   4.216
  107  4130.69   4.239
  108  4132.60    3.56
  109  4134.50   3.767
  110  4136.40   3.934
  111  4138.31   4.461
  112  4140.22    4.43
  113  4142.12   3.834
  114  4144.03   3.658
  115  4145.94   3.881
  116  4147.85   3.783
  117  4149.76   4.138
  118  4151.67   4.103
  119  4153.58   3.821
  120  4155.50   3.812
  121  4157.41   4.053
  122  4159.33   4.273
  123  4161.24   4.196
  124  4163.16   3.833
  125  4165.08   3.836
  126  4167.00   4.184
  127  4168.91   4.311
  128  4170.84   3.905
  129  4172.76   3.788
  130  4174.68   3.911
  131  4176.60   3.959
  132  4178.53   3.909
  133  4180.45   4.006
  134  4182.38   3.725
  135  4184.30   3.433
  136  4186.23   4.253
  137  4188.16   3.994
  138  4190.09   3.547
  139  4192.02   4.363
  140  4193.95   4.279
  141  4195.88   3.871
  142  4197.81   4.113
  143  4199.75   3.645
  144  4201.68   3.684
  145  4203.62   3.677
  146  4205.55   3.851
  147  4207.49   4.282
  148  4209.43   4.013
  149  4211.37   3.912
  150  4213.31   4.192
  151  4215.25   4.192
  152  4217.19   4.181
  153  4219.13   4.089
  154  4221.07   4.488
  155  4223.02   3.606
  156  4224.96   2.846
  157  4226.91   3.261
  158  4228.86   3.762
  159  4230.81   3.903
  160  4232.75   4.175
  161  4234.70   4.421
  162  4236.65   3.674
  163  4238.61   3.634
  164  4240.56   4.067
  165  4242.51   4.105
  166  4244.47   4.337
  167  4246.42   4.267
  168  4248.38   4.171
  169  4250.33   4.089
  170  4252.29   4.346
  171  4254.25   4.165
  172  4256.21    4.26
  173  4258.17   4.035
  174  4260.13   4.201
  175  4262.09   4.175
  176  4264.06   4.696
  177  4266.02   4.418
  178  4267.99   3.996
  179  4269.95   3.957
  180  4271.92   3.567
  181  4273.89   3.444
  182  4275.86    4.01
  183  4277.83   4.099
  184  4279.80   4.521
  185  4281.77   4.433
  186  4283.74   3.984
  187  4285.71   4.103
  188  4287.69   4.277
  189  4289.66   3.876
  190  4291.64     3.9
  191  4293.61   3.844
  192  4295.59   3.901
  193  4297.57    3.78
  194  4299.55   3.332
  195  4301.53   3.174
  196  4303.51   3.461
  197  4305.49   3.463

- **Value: 0.33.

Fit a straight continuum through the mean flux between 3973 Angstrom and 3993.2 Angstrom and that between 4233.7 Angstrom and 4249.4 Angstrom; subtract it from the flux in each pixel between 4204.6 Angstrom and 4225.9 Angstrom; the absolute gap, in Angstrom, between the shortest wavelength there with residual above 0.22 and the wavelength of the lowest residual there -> 17.5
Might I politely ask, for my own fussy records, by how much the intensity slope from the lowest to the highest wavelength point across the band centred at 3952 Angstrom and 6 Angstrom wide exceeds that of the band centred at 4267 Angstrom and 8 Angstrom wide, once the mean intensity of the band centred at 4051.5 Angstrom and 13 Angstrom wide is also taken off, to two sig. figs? -3.9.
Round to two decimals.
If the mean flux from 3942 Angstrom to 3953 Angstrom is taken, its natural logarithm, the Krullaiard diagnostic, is 1.17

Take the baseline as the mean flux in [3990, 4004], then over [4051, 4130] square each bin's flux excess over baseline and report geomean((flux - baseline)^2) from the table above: 0.07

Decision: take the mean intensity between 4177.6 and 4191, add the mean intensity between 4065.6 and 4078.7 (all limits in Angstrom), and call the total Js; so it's 7.4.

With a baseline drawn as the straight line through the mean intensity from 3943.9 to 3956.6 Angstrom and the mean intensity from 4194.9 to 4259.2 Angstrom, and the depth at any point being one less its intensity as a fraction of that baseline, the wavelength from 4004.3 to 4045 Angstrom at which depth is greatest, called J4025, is 4005.19 Angstrom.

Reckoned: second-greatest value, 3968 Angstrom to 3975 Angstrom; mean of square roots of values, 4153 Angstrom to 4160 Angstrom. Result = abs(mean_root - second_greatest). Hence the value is 0.3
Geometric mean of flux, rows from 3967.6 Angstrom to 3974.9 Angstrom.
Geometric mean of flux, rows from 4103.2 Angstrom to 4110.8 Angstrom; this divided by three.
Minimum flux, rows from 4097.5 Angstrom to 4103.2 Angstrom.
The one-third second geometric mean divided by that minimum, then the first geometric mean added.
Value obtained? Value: 2.0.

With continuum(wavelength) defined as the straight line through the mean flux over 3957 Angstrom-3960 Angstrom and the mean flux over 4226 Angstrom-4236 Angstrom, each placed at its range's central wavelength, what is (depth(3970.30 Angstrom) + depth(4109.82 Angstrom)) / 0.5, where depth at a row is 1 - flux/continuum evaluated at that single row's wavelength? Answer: 1.06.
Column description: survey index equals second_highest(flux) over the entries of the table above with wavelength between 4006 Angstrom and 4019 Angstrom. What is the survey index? 3.985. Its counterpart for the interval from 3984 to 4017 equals 3.985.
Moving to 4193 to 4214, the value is 4.279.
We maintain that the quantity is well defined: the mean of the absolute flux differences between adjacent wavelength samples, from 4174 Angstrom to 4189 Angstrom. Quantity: 0.264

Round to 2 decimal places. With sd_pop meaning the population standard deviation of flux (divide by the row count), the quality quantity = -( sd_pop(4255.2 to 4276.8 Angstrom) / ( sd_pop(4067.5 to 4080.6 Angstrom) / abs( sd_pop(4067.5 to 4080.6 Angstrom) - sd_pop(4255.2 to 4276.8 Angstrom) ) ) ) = -0.12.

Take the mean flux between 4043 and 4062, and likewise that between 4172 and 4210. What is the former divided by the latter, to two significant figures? 0.97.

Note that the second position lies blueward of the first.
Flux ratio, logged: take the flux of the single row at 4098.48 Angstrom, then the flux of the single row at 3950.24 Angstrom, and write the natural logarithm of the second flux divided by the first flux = 0.37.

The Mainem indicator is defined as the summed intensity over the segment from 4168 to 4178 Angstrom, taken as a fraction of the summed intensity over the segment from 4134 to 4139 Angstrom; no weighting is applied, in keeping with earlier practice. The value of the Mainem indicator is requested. 1.6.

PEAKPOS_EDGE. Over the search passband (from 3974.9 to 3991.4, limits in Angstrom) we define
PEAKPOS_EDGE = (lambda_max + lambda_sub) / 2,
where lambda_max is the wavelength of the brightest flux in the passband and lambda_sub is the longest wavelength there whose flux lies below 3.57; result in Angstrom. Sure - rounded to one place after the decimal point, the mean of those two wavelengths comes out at 3987.7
